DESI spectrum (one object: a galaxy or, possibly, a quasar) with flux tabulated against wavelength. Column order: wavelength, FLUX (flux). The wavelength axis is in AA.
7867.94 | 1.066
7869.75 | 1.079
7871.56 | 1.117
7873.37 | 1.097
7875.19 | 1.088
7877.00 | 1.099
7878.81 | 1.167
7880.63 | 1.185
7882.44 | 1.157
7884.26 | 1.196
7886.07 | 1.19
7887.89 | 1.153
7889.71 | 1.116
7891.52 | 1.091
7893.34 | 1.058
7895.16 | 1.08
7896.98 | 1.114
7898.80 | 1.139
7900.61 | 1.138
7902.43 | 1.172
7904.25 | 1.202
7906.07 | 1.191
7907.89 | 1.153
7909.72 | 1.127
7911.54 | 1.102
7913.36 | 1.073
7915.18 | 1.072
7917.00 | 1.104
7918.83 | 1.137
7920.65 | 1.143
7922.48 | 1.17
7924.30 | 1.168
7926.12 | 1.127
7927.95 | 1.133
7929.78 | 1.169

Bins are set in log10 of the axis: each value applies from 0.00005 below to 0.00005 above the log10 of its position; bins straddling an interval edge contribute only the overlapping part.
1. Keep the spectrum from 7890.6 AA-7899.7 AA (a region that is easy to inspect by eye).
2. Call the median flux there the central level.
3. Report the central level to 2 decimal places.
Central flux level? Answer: 1.09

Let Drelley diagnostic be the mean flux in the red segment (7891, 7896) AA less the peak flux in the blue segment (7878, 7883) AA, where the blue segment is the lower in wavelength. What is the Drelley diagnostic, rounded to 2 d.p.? -0.11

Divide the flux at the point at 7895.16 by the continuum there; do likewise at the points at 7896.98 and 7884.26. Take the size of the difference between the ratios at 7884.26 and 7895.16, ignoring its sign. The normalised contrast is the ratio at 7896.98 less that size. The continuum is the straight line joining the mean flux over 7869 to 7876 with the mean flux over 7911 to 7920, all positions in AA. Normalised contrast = 0.91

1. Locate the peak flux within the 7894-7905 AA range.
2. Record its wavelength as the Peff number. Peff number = 7904.25 AA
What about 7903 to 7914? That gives 7904.25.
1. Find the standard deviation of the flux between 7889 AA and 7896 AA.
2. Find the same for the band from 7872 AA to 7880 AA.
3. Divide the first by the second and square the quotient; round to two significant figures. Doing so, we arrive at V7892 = 0.44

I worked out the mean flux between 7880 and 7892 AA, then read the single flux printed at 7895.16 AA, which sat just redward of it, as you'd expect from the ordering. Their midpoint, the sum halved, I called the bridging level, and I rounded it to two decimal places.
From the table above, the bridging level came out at 1.12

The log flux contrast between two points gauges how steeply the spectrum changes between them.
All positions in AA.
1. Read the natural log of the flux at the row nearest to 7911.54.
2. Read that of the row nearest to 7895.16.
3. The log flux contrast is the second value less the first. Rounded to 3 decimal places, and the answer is -0.020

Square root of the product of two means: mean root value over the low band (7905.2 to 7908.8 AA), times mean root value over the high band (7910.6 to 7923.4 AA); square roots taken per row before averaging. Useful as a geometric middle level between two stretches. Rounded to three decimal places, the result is 1.069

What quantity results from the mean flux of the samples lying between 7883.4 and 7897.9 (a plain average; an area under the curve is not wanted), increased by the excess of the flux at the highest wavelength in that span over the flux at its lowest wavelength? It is 1.04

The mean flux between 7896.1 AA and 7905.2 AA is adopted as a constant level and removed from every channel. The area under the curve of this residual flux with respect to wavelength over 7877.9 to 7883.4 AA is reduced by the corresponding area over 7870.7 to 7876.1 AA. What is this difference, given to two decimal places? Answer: 0.38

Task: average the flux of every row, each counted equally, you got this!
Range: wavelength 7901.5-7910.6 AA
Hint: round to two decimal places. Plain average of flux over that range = 1.17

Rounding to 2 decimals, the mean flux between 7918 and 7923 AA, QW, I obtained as 1.15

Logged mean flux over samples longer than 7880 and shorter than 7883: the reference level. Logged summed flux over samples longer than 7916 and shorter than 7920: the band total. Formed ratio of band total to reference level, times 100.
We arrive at 191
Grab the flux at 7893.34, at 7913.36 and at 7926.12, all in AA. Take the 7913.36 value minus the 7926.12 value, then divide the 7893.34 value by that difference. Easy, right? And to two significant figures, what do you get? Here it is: -20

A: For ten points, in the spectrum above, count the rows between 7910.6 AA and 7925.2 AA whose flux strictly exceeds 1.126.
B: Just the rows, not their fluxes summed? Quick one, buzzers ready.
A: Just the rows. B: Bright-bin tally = 4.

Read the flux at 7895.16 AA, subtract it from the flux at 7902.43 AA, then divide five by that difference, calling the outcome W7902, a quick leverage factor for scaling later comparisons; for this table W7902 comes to 54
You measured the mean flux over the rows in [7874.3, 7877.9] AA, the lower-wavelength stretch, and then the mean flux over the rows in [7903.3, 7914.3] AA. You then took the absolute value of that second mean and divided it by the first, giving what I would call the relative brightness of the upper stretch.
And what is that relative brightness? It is 1.04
